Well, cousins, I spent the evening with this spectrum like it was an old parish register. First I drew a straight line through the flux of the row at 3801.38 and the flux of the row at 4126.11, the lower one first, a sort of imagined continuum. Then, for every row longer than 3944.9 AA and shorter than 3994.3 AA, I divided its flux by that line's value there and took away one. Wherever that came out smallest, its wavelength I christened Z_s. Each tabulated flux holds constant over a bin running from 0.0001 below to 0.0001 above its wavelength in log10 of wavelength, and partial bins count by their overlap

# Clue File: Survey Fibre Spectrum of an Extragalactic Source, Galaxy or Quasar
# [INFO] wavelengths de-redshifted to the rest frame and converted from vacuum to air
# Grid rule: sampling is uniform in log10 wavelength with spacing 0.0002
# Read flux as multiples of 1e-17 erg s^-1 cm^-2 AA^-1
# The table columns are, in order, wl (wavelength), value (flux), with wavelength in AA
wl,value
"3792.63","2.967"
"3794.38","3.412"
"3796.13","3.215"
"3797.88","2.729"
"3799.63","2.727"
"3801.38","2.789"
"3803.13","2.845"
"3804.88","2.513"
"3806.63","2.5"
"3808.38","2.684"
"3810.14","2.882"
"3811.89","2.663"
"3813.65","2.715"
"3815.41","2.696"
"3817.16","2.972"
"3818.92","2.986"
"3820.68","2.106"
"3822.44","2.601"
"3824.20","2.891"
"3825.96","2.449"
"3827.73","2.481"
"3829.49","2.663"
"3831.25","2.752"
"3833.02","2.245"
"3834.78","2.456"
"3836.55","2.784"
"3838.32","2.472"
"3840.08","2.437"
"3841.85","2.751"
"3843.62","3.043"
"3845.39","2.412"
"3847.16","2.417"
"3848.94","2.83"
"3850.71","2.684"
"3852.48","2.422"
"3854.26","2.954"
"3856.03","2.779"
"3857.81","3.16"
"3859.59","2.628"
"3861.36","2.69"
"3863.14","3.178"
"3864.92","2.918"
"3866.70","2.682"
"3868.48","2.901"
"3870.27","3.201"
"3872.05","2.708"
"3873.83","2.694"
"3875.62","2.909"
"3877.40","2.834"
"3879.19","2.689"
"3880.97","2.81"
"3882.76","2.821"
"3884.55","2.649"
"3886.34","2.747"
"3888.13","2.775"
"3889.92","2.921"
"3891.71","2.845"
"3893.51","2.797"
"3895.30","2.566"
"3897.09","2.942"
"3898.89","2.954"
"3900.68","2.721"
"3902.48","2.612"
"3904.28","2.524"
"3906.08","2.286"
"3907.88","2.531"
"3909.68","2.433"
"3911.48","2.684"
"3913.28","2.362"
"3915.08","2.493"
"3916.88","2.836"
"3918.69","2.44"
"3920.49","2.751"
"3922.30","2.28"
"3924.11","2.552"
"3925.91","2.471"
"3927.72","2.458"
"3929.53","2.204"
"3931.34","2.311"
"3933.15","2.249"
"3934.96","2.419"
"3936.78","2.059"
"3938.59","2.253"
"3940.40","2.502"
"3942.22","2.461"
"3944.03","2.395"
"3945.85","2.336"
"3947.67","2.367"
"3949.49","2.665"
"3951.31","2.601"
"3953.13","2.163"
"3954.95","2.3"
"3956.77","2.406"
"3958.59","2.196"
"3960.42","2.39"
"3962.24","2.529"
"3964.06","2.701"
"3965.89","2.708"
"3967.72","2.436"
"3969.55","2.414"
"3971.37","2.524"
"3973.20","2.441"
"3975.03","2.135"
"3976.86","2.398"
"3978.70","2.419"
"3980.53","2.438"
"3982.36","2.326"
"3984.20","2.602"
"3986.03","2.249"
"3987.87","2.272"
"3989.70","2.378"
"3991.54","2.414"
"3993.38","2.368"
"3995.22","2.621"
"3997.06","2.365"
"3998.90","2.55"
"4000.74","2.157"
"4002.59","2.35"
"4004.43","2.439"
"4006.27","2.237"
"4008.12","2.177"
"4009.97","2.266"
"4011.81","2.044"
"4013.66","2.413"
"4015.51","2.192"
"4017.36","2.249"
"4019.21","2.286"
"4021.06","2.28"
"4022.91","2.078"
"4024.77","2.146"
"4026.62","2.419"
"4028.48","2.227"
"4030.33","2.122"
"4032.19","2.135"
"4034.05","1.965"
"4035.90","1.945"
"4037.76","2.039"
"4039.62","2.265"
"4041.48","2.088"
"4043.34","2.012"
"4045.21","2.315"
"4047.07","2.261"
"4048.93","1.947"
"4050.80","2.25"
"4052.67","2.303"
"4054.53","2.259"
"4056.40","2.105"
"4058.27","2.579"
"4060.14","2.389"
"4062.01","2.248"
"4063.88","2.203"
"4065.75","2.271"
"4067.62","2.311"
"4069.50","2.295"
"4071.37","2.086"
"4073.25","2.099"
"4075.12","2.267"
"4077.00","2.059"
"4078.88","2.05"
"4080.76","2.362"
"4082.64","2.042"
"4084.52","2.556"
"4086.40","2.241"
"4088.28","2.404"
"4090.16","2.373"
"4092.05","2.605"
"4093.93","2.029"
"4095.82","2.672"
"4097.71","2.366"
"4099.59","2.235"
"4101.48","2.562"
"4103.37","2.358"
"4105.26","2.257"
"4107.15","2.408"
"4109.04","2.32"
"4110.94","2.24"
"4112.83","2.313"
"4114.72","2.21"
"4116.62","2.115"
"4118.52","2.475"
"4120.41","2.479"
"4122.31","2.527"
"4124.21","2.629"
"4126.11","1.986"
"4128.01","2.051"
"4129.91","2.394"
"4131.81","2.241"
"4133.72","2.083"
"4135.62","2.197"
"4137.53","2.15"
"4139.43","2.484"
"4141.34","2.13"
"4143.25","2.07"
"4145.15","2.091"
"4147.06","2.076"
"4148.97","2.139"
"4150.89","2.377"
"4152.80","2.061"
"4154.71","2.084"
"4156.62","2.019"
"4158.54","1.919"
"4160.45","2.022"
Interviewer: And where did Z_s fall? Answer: 3953.13 AA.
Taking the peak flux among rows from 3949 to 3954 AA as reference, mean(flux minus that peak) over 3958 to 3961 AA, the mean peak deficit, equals -0.37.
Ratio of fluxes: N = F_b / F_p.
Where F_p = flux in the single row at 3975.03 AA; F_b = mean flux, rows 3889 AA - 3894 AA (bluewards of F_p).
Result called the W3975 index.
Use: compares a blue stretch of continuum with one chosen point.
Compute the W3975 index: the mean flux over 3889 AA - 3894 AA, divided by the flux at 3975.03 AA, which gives 1.34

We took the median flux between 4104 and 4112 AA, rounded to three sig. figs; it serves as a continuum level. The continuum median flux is 2.29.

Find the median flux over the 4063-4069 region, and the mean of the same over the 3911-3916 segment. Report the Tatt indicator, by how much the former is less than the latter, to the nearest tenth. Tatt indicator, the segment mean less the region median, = 0.2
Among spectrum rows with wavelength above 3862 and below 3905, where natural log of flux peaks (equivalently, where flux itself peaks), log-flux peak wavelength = 3870.27 AA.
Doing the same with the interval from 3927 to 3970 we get 3965.89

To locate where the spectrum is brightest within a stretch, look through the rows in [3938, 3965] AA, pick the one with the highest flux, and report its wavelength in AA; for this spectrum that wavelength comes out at 3964.06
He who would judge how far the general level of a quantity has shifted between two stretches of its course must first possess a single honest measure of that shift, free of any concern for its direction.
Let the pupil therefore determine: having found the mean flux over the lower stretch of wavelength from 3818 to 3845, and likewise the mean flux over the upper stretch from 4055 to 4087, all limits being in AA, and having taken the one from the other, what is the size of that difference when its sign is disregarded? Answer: 0.36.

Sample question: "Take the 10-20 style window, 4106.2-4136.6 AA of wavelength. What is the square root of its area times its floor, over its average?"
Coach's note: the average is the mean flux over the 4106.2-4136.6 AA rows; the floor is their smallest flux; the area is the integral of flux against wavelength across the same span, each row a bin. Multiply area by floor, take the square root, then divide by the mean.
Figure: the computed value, 5.13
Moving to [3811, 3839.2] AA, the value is 4.76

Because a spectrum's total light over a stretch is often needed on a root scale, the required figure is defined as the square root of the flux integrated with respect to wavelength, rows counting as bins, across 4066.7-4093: 7.72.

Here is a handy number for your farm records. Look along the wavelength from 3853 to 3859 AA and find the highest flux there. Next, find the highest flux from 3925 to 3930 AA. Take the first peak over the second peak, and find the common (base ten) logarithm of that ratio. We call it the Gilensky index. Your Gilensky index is 0.107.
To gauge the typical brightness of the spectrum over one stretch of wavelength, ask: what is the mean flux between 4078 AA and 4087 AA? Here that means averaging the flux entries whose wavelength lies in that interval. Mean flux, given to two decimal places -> 2.25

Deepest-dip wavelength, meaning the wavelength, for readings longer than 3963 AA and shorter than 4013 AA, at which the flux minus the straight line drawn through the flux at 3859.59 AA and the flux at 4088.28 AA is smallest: 4011.81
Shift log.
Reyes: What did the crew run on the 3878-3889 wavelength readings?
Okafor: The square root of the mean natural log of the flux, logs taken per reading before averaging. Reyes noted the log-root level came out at 1.01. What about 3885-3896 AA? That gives 1.01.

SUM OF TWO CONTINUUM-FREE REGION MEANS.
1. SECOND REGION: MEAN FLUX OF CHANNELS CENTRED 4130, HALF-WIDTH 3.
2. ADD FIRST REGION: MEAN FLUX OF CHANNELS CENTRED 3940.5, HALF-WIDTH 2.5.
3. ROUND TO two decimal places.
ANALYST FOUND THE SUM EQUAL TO 4.63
